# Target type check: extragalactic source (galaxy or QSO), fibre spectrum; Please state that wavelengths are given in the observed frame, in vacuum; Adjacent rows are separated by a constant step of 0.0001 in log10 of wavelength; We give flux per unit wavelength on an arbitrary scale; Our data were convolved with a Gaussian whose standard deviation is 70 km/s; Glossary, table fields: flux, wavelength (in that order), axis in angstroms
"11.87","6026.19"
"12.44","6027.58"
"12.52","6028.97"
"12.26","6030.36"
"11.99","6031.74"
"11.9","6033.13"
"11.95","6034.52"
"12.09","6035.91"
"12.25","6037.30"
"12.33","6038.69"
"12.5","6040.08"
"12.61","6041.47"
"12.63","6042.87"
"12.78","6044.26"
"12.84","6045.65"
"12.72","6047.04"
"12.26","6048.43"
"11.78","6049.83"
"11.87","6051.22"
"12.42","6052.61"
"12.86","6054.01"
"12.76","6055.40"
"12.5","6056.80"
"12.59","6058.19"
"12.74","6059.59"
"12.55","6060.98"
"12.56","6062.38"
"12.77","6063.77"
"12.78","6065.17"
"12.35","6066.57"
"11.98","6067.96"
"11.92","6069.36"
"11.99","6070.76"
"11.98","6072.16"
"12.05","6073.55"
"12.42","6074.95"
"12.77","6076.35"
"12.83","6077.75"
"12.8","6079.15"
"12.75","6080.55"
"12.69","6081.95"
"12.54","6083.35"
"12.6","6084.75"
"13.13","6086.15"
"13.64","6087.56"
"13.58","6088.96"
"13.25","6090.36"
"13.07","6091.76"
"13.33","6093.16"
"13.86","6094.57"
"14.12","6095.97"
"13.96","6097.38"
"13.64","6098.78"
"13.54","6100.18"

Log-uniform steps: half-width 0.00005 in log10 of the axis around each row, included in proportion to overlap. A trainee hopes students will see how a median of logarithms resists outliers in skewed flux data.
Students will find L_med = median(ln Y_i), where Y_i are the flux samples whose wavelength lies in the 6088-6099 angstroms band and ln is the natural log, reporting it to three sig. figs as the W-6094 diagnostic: 2.61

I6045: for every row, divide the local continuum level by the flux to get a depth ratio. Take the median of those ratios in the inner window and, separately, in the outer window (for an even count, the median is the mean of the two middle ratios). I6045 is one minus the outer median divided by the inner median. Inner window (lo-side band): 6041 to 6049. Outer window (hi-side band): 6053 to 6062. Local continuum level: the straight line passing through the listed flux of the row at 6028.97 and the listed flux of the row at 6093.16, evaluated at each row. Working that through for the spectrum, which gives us -0.015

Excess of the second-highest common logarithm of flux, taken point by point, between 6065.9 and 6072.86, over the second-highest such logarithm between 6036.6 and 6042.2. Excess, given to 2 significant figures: -0.018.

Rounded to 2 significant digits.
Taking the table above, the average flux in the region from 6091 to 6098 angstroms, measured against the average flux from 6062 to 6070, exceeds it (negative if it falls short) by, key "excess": 1.3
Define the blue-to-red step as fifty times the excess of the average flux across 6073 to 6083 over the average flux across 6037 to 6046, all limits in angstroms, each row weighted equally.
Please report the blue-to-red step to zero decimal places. 3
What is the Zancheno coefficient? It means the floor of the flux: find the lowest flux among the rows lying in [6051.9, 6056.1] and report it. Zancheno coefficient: 12.42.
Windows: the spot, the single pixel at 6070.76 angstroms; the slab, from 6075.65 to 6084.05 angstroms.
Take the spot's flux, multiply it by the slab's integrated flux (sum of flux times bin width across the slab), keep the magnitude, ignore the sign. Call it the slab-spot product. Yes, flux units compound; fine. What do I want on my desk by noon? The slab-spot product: 1282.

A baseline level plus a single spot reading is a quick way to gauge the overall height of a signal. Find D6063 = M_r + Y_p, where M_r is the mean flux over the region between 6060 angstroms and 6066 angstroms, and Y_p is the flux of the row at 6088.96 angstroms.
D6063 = 26.2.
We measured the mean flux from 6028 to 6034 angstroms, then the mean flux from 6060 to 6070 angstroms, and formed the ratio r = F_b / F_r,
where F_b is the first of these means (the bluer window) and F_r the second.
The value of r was 0.980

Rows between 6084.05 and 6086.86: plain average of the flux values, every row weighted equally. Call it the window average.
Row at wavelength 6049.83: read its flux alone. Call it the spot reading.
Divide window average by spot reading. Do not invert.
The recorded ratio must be 1.09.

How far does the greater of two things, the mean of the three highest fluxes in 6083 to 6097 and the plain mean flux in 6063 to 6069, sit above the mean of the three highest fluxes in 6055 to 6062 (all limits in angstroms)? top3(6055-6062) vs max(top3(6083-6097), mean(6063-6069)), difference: 1.2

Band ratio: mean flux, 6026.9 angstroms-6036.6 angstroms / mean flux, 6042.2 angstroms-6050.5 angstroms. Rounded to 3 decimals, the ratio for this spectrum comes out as 0.973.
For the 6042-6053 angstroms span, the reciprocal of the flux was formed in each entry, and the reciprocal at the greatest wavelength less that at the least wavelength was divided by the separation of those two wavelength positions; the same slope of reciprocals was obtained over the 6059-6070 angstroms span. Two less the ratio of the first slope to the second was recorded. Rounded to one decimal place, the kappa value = 1.8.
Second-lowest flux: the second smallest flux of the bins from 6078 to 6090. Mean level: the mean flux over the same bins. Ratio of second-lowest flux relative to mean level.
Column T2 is 0.972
